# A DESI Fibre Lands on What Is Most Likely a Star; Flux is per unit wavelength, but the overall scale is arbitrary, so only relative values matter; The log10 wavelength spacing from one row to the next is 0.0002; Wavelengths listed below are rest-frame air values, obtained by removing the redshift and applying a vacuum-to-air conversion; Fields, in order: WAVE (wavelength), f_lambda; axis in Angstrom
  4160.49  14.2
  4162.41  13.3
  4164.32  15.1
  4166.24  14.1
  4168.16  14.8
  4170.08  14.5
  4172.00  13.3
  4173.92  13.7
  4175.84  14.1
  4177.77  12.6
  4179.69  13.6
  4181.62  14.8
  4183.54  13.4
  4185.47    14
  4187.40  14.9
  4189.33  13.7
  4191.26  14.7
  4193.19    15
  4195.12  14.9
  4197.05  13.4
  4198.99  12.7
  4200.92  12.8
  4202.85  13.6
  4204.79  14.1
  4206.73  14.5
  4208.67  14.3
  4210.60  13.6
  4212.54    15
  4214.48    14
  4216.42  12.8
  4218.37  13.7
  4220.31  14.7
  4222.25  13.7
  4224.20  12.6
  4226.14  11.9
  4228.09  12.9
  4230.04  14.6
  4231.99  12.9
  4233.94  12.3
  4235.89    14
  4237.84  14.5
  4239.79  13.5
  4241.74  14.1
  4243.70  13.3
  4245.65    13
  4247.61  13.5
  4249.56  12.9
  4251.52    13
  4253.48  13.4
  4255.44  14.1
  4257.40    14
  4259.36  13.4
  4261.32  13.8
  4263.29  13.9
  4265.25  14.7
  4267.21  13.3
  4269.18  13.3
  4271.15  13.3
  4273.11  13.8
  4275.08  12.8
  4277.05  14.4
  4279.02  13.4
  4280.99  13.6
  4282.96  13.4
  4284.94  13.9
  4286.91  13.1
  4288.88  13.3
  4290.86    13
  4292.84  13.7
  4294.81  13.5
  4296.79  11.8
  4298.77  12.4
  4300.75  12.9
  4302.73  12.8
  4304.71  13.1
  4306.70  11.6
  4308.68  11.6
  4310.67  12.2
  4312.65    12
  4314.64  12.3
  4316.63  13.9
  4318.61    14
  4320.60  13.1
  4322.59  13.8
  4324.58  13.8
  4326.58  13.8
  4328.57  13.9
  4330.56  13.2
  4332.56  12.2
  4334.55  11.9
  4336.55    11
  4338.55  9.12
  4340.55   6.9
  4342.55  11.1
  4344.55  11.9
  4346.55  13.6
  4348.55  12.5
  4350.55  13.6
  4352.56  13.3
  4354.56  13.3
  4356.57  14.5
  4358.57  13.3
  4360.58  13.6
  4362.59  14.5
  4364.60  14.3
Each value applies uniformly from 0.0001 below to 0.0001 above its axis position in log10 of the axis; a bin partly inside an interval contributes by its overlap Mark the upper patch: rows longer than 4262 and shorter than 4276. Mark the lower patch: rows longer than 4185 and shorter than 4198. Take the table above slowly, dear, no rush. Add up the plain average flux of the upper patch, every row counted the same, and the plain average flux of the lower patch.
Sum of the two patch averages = 28.0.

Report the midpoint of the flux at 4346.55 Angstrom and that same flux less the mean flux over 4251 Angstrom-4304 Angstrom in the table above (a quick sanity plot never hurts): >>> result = 6.9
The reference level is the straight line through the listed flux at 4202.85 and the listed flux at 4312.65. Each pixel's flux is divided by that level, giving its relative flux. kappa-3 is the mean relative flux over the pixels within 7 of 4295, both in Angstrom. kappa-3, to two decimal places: 1.06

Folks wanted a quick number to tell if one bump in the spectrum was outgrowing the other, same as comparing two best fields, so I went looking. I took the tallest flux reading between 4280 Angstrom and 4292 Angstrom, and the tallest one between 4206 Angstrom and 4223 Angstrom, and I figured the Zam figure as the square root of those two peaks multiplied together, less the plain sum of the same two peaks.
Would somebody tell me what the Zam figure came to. -14.5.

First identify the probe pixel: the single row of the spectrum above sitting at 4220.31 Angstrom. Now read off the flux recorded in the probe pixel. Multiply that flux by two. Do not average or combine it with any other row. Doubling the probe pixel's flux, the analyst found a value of 29.4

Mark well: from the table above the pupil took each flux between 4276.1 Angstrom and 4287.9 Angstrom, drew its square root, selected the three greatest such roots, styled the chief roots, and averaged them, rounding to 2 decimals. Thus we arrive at 3.74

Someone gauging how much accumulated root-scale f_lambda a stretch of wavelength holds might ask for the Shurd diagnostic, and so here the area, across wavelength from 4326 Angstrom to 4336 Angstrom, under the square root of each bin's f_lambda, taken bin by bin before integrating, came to 35.9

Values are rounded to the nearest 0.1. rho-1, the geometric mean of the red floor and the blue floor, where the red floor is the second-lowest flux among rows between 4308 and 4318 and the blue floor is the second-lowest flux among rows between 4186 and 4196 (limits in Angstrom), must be 13.3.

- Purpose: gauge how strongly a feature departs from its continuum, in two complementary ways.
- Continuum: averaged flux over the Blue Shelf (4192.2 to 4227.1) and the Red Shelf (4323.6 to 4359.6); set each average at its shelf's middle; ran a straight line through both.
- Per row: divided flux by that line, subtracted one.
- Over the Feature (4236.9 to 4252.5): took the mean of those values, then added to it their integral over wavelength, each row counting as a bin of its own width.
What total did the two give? 0.1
